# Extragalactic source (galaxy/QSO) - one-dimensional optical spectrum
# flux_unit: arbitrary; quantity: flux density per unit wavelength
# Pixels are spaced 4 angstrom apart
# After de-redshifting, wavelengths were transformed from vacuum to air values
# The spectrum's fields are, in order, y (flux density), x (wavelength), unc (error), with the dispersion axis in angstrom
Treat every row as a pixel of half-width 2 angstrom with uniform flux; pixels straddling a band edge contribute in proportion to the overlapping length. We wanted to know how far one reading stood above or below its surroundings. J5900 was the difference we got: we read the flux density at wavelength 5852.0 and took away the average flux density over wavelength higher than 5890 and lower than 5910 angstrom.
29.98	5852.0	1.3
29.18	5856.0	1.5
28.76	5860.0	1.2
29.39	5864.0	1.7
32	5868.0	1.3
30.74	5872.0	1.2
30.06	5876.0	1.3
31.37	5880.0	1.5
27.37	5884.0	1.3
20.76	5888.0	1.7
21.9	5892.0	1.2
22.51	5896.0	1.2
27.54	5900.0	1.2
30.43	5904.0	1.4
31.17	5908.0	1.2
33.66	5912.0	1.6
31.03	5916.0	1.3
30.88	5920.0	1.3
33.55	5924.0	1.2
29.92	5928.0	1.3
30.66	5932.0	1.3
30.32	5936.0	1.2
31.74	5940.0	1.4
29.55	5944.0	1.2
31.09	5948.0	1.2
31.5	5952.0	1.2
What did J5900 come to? 3.3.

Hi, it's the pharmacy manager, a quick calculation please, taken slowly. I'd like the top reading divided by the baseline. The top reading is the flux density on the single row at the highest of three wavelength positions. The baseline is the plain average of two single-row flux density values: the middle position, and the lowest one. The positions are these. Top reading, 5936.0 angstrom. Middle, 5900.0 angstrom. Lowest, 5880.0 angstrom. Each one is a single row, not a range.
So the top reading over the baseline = 1.03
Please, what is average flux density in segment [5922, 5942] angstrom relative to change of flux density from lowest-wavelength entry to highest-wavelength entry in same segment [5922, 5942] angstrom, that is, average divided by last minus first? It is -17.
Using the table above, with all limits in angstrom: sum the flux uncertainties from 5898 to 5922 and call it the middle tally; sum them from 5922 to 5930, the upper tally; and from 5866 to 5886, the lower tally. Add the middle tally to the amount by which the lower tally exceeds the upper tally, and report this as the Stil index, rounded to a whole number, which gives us 12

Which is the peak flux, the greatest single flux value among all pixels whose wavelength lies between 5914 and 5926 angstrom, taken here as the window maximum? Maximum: 33.55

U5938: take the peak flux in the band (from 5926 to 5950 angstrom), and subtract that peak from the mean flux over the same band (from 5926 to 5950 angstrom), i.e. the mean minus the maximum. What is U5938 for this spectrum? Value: -1.2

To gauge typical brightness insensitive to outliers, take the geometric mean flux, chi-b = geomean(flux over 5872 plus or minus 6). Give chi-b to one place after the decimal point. 30.9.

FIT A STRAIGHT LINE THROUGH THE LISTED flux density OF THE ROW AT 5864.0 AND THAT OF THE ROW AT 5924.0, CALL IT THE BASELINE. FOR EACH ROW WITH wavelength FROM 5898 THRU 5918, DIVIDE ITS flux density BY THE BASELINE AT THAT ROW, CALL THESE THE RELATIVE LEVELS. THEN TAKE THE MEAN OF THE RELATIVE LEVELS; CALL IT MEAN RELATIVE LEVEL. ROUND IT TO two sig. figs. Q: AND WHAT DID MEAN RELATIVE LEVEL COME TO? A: 0.95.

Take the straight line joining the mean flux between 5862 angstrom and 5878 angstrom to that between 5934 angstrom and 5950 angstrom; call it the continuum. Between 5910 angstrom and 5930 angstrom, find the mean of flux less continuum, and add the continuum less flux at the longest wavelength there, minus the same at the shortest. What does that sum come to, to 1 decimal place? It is 4.9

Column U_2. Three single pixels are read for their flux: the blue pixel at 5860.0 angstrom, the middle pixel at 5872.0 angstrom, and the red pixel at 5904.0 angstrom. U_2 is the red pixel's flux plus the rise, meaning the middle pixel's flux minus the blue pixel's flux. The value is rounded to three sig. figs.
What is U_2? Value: 32.4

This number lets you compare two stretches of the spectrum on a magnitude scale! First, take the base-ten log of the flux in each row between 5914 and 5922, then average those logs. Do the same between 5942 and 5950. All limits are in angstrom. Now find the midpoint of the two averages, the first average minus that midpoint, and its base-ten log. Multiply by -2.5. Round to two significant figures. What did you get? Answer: 5.9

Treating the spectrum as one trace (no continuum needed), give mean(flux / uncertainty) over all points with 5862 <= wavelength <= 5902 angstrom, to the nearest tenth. 20.5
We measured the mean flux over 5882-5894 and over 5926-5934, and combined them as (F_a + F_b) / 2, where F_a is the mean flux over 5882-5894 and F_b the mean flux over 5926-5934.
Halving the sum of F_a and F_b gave 27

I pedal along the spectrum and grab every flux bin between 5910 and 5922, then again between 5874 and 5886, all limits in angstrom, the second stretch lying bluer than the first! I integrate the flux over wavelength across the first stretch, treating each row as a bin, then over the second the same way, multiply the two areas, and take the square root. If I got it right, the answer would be 368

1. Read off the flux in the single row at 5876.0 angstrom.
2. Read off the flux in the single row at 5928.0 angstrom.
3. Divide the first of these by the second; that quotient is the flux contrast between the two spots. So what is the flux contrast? 1.00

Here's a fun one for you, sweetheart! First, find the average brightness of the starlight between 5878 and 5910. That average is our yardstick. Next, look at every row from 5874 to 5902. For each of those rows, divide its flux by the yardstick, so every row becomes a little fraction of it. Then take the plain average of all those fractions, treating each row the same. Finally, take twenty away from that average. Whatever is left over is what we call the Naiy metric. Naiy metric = -19.0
